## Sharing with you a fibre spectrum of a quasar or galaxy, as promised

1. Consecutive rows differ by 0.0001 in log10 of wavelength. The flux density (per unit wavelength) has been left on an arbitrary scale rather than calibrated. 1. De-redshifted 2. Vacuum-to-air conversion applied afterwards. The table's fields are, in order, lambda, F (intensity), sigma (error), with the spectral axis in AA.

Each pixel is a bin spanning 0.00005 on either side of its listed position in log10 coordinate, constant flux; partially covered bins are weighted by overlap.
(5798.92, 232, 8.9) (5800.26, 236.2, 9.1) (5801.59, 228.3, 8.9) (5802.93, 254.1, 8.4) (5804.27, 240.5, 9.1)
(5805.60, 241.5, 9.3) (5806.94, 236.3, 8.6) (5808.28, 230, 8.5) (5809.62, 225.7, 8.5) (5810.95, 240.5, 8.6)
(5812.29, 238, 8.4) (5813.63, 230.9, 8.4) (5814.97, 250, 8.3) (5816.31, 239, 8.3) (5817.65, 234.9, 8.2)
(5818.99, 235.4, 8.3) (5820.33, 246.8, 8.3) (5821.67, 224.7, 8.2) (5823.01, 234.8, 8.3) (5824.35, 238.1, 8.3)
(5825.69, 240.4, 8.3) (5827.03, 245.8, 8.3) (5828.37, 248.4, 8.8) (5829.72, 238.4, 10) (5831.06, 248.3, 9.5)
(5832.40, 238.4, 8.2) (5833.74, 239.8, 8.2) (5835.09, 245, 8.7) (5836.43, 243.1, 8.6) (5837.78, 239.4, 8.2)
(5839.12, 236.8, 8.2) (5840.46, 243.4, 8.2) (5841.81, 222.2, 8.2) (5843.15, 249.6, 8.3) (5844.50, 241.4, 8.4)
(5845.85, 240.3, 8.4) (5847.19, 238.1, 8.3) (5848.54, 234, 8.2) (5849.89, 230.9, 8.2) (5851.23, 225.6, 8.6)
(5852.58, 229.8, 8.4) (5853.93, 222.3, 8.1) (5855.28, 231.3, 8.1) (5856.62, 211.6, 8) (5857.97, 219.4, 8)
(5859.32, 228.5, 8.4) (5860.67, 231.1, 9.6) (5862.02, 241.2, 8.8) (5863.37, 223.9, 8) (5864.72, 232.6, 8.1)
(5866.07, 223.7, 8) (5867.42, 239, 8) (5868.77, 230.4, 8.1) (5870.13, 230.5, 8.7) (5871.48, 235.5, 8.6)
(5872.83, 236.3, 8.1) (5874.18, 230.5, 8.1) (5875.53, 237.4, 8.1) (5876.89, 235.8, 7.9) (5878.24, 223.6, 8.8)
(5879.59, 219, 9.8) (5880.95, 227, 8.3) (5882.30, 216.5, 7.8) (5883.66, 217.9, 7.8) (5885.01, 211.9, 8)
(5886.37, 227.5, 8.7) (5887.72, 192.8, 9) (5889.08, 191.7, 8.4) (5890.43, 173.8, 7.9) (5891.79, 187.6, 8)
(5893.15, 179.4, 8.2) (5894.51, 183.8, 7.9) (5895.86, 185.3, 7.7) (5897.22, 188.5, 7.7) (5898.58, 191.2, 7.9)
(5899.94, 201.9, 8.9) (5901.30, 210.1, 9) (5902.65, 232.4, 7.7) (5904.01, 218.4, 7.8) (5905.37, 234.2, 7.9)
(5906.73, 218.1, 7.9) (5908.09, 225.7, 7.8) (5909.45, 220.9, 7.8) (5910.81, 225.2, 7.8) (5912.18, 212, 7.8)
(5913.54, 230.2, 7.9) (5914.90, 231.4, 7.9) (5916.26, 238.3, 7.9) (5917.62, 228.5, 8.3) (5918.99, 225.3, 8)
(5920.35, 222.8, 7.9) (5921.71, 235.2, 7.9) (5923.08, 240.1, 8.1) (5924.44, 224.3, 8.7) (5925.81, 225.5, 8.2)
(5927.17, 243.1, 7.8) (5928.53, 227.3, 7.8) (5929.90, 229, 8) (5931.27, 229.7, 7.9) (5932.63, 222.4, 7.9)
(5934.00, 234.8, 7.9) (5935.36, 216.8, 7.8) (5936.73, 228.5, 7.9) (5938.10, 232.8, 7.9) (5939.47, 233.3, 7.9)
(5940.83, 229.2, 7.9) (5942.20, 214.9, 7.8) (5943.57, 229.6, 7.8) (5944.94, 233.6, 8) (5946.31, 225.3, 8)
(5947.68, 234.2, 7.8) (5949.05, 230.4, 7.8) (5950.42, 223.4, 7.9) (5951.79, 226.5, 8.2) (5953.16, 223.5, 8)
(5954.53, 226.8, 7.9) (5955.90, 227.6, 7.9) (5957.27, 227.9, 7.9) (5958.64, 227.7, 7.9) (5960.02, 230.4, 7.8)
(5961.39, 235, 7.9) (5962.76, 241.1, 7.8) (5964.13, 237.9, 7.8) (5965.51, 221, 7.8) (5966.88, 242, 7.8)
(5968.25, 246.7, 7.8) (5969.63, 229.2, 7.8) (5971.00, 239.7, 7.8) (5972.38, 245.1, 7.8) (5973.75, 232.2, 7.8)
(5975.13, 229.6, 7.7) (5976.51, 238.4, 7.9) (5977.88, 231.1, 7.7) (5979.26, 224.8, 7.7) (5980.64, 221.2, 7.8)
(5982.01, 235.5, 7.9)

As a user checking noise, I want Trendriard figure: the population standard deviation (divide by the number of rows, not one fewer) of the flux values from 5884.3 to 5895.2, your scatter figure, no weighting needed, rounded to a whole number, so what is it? 17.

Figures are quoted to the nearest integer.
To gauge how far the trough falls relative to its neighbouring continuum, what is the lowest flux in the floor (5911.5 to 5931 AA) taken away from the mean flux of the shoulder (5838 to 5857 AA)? 21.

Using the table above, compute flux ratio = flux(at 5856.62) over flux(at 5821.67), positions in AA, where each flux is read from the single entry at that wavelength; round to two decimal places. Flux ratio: 0.94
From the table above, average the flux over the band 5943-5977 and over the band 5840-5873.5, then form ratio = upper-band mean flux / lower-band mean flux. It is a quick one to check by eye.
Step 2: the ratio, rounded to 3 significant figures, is 1.00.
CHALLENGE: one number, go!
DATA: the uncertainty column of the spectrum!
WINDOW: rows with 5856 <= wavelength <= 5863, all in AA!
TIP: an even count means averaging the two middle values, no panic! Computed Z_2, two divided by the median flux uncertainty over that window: 0.238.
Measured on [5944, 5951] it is 0.253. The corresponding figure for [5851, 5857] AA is 0.247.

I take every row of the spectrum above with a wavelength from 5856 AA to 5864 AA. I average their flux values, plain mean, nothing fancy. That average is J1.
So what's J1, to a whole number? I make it 226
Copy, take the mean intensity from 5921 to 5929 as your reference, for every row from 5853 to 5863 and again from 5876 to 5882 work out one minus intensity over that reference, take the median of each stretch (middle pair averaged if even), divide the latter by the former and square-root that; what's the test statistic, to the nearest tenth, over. 1.3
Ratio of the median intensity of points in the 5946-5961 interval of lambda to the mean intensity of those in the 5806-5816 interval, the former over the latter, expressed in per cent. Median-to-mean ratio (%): 96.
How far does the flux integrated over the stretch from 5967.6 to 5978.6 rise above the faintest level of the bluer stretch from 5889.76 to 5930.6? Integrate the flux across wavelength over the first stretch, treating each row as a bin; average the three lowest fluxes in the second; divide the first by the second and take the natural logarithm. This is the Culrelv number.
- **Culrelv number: 2.7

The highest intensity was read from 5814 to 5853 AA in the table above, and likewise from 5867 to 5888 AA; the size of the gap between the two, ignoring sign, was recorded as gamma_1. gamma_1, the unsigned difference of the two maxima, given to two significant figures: 11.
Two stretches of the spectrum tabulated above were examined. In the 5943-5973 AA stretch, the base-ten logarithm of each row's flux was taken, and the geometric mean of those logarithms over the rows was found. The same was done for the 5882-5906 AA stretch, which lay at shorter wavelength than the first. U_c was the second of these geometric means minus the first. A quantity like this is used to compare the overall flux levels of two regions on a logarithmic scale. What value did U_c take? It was -0.06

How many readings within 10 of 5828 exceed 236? 12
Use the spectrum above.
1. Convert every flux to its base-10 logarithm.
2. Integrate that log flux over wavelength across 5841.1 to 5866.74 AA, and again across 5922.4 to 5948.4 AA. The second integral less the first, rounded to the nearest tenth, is 0.8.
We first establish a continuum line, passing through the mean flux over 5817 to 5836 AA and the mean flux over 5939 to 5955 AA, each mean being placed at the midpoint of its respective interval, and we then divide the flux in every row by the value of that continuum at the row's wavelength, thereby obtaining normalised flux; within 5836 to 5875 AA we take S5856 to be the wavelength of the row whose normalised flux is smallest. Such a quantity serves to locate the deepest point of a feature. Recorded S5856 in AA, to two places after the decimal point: 5856.62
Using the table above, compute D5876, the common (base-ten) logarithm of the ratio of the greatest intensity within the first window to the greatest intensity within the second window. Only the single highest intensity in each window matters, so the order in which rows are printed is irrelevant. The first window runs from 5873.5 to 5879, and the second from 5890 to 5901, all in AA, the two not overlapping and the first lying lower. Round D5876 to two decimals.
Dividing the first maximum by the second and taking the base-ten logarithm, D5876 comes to 0.07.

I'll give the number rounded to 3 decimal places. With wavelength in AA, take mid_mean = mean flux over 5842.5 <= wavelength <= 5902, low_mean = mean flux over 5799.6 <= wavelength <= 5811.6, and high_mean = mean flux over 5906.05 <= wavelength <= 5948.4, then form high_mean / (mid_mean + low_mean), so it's 0.499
